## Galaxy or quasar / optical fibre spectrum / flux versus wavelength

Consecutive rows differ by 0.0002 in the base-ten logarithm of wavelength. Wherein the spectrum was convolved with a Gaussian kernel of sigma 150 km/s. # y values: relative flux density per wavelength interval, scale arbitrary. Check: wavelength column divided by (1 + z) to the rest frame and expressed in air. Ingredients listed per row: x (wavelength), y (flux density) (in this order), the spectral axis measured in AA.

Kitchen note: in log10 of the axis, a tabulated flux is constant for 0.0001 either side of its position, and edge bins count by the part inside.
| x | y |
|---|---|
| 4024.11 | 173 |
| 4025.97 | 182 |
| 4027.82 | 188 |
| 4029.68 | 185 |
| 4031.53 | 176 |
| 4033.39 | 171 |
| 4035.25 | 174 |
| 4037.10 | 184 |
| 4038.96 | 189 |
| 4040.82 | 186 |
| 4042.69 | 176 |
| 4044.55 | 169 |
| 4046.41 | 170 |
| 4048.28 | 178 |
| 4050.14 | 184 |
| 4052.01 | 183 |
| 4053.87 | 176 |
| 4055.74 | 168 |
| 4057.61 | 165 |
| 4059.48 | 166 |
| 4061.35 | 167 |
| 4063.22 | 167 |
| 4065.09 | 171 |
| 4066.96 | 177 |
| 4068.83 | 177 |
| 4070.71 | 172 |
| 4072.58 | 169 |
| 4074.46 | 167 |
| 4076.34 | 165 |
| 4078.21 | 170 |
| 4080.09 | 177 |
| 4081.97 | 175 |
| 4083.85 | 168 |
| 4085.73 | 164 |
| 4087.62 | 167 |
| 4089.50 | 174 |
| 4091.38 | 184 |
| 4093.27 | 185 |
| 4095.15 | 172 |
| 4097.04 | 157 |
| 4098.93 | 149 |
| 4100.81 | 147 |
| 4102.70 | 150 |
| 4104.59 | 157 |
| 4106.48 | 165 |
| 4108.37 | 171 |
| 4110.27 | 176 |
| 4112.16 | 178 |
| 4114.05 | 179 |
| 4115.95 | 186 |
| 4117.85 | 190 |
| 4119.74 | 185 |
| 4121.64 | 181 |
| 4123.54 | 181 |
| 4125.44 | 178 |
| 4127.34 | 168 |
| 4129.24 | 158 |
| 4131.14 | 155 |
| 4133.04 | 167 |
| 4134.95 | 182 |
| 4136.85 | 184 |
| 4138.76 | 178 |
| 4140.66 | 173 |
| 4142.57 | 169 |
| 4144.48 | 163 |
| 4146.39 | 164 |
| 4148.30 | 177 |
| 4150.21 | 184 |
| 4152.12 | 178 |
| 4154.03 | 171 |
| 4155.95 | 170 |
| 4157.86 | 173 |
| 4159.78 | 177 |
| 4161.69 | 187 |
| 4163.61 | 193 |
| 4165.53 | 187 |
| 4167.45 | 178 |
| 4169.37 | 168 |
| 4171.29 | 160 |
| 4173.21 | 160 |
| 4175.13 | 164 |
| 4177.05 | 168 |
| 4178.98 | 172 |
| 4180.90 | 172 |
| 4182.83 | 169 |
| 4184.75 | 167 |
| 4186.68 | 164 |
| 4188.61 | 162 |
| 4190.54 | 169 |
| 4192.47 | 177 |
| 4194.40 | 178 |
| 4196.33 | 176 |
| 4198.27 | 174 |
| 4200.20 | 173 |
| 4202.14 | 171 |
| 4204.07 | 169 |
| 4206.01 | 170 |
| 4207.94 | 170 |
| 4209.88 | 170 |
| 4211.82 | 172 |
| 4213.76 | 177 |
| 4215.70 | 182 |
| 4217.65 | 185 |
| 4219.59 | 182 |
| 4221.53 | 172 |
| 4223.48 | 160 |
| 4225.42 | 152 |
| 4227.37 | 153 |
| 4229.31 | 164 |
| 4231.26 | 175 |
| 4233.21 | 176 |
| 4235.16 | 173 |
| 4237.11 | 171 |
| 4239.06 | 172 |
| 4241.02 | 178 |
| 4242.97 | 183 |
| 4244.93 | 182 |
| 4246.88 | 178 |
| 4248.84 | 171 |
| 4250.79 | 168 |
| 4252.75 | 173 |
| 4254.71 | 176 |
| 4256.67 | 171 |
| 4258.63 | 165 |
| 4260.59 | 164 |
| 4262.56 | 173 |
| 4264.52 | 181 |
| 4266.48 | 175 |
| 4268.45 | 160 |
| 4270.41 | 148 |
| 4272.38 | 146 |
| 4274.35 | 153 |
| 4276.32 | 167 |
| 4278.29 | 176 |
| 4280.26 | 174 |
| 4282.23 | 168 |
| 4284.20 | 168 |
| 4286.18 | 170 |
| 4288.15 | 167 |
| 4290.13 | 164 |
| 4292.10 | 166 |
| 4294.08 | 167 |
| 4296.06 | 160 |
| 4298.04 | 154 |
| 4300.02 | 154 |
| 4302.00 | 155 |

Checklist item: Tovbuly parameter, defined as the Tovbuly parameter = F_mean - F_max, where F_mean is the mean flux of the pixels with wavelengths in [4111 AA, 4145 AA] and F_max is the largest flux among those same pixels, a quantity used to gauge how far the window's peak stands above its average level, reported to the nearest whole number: -15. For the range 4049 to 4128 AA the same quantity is -18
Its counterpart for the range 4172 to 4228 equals -15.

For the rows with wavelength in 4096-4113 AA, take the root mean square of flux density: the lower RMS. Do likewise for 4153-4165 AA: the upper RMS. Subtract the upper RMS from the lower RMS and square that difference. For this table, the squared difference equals 296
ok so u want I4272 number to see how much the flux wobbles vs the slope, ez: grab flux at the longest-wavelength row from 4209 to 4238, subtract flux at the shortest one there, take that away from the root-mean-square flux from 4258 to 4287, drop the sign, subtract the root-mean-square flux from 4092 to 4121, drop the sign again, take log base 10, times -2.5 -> -1.8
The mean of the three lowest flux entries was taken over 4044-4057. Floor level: 169.0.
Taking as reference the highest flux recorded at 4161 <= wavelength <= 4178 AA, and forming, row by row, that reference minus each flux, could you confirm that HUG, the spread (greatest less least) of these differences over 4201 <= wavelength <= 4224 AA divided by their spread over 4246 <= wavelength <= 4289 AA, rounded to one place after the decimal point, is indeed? 0.7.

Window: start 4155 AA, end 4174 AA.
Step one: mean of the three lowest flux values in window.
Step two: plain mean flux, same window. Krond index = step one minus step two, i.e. -13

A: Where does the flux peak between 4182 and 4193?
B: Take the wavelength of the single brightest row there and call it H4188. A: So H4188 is 4192.47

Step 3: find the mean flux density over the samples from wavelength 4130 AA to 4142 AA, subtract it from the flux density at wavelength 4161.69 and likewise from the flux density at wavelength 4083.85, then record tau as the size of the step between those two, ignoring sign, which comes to 19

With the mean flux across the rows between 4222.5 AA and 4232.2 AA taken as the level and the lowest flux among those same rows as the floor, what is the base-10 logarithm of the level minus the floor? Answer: 0.94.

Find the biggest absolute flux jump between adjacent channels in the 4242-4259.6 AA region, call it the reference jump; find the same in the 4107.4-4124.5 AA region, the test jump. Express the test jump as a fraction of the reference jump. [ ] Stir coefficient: 1.0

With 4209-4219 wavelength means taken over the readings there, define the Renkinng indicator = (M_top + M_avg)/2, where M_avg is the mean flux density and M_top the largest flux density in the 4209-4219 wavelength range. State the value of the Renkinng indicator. 181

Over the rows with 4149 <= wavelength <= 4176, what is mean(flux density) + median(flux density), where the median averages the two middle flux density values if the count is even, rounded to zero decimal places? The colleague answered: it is 350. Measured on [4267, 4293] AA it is 331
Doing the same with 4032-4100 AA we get 344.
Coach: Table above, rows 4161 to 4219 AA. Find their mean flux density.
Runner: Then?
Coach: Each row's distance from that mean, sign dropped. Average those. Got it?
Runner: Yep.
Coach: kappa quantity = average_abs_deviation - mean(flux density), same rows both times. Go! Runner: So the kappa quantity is -167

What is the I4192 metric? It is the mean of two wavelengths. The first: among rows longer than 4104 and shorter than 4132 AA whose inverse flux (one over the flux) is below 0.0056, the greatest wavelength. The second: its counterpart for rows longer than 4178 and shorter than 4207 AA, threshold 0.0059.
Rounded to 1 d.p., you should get 4164.8 AA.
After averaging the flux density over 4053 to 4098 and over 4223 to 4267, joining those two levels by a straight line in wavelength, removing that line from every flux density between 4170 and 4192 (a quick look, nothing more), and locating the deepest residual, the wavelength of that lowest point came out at 4173.21 AA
